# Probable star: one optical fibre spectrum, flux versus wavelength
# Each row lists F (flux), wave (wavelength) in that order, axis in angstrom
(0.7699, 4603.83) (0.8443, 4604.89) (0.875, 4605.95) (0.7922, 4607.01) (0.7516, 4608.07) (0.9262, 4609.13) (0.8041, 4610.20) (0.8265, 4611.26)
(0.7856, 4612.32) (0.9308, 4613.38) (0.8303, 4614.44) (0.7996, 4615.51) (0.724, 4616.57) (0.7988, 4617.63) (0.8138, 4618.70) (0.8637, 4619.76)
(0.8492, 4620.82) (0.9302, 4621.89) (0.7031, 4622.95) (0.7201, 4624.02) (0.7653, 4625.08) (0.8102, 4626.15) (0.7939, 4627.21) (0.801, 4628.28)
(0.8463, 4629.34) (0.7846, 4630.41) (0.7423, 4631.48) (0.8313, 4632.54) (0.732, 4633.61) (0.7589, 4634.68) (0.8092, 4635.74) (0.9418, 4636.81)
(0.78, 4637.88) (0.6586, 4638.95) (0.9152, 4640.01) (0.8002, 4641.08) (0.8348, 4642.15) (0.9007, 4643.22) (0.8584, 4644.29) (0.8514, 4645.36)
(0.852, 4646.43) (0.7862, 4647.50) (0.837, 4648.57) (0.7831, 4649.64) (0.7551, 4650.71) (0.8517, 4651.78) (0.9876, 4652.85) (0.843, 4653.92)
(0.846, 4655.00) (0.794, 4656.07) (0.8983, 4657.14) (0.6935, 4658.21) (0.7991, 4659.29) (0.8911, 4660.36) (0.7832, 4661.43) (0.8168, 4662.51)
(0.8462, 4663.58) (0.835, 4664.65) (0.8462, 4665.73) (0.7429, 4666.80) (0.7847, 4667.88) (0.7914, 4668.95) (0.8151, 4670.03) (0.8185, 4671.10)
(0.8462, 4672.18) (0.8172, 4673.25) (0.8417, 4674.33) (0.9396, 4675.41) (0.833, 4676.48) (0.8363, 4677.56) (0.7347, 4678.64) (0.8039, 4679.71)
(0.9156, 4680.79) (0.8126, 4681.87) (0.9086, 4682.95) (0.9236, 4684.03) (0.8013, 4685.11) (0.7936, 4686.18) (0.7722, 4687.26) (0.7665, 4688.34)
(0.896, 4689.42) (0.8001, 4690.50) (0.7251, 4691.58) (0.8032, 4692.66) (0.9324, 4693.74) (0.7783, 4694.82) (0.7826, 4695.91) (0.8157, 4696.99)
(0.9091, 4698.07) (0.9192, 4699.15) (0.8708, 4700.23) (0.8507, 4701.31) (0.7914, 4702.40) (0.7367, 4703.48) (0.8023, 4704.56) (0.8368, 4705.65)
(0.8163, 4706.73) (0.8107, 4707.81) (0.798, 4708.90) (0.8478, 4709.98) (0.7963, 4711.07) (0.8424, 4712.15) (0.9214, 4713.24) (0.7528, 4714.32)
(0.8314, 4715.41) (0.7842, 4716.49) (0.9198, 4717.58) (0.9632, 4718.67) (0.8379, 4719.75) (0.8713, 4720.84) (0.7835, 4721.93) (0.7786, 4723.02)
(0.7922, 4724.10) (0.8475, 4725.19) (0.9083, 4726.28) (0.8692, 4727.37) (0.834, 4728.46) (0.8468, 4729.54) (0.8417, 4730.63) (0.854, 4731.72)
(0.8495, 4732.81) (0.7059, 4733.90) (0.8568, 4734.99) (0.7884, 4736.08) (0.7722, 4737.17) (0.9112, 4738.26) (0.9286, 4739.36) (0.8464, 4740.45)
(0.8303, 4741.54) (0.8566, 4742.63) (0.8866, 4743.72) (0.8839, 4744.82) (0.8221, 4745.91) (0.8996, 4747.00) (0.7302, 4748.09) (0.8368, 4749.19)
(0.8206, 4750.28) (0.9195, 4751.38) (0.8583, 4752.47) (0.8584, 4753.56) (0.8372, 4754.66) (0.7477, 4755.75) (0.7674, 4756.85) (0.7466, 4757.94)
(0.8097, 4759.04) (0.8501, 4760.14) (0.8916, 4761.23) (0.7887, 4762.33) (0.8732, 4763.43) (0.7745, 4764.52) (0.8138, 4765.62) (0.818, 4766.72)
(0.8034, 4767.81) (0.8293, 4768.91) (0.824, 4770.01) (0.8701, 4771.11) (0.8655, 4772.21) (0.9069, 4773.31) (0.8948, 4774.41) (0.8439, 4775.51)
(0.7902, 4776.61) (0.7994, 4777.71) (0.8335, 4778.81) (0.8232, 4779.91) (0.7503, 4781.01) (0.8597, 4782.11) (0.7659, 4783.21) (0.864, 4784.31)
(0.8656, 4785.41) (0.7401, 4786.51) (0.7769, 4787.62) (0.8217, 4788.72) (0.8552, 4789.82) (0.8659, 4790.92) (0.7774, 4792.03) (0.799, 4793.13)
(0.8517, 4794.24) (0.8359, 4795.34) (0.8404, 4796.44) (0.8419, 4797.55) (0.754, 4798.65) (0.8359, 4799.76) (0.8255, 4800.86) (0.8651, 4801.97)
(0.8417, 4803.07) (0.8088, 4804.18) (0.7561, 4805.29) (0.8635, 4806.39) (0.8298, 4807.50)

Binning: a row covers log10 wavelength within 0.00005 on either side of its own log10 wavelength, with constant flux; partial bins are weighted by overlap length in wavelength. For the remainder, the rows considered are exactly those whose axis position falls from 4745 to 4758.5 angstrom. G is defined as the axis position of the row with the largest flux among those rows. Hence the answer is 4751.38 angstrom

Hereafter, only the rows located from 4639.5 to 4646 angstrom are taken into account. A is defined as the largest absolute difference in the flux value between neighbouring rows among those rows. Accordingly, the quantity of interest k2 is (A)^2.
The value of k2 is 0.0132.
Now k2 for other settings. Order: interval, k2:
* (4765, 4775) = 0.0021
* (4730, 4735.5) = 0.0228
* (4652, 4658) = 0.0209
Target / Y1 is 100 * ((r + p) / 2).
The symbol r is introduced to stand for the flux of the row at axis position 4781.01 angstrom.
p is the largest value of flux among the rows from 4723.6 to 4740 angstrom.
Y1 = 84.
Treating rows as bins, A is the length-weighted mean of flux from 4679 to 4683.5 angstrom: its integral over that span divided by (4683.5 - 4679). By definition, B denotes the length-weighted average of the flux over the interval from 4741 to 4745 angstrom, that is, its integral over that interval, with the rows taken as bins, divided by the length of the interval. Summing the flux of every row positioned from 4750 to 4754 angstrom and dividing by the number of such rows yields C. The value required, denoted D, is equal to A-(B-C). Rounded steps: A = 0.855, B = 0.862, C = 0.86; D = 0.858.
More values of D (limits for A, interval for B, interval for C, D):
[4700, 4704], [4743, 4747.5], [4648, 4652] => 0.742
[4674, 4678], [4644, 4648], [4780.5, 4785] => 0.838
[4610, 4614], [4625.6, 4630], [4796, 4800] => 0.848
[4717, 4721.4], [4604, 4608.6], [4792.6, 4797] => 0.914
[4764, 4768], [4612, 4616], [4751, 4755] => 0.832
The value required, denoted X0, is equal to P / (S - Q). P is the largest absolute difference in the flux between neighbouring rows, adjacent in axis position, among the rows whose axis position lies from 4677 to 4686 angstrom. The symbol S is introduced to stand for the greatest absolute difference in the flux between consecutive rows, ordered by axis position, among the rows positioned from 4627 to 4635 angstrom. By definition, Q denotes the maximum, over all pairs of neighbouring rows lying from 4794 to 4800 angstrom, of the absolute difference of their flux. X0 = 11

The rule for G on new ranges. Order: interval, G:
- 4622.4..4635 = 4629.34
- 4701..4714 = 4713.24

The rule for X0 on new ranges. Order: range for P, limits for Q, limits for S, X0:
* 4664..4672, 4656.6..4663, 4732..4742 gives -2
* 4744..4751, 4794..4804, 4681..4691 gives 4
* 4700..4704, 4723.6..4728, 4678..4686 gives 1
